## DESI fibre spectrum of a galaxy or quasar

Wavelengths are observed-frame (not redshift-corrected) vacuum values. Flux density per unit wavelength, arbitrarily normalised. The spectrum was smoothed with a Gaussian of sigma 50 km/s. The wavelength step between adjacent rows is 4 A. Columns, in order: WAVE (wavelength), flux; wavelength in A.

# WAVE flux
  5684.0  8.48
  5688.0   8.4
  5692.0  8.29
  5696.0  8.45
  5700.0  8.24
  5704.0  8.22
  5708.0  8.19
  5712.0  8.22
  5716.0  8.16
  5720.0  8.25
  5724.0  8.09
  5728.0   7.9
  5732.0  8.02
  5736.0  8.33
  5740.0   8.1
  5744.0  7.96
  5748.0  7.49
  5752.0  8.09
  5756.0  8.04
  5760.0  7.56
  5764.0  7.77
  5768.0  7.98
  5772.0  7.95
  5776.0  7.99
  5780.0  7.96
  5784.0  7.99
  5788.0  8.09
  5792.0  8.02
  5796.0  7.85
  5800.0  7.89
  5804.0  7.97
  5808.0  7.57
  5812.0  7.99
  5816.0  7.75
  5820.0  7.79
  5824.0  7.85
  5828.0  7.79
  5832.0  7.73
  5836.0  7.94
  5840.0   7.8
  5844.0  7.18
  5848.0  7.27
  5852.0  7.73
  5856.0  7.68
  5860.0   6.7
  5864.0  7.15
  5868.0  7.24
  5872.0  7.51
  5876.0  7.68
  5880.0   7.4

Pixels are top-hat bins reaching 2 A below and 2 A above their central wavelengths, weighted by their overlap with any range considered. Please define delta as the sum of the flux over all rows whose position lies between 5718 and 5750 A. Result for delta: 64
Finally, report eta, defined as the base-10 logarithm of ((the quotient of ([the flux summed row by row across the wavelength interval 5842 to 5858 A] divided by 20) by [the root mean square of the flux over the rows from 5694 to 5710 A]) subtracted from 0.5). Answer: -0.495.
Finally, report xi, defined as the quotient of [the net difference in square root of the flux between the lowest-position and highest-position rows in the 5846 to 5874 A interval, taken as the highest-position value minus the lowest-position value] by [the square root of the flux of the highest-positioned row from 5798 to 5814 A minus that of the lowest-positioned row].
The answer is 2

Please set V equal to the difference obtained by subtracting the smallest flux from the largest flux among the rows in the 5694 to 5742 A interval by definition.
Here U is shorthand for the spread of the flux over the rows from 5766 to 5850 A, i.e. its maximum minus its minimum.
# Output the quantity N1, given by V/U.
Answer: 0.6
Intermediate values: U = 0.91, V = 0.55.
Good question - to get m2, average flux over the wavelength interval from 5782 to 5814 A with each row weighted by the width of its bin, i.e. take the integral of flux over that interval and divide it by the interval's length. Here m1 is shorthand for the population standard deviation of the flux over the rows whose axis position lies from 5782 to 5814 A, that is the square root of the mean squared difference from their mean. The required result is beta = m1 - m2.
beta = -7.77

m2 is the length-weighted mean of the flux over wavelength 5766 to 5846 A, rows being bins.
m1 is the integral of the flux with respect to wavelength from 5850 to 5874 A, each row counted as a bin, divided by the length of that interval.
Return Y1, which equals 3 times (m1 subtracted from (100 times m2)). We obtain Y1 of 2334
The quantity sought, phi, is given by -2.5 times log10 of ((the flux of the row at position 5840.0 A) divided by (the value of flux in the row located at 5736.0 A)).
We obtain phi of 0.07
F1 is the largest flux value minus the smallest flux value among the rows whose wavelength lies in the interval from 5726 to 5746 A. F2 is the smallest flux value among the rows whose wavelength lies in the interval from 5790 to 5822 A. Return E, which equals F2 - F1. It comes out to 7.14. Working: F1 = 0.4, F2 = 7.57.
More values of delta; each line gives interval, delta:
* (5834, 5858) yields 46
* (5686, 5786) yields 202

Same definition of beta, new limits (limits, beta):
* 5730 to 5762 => -7.68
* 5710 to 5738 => -8.00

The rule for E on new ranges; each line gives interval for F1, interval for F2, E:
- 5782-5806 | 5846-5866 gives 6.46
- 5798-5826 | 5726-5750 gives 7.07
